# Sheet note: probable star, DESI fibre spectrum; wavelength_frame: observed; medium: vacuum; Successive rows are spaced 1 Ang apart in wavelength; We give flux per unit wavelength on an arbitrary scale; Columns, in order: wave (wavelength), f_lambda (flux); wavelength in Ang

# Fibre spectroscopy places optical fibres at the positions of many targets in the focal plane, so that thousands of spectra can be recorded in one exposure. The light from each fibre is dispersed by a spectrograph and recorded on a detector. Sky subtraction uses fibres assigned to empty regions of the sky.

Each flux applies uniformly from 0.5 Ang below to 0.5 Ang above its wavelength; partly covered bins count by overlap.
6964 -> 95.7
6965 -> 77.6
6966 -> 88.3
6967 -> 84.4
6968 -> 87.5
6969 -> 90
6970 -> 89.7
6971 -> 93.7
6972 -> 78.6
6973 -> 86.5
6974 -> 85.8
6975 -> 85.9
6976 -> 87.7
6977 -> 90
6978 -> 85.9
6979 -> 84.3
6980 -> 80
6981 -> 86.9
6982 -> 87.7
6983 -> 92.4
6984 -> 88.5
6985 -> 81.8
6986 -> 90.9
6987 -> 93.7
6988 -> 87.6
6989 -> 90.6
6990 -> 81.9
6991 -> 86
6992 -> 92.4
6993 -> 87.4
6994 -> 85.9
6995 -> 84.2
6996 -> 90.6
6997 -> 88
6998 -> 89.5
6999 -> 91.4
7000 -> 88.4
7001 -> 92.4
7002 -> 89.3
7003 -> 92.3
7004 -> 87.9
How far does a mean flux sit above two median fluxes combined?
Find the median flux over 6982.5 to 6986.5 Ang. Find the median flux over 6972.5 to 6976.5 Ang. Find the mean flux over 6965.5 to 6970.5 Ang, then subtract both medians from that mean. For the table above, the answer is -87.9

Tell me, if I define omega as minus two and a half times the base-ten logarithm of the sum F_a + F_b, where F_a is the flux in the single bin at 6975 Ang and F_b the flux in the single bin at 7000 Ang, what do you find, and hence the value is -5.60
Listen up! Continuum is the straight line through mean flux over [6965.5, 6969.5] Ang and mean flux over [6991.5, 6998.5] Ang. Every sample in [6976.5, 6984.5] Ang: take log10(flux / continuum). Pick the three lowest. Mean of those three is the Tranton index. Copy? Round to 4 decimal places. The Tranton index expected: -0.0228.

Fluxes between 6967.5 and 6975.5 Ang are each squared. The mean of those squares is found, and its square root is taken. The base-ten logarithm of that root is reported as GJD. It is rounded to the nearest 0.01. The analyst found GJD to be 1.94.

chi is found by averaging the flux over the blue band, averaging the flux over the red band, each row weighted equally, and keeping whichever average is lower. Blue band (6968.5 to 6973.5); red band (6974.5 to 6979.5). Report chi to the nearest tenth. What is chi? 86.8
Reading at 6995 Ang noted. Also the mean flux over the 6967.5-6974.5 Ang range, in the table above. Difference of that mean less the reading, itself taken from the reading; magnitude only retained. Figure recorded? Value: 81.0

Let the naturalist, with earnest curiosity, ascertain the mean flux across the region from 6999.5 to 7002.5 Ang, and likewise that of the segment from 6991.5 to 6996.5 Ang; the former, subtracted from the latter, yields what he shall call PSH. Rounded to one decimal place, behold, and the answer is -1.9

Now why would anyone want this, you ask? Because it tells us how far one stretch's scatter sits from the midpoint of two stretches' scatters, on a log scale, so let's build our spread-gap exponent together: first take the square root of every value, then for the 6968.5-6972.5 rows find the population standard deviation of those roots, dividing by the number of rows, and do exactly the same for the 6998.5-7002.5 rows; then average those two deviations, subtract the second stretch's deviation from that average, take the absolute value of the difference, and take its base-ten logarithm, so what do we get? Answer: -0.96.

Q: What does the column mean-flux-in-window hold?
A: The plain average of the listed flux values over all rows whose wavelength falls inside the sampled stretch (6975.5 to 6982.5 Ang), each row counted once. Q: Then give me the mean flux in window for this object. 86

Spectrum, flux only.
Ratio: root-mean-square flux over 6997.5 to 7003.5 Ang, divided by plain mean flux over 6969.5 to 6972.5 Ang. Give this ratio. 1.04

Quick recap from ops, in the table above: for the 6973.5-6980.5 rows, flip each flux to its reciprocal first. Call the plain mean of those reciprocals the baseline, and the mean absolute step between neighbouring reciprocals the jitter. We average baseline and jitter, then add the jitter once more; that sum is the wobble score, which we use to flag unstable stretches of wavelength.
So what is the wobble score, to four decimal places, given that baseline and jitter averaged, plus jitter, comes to 0.0063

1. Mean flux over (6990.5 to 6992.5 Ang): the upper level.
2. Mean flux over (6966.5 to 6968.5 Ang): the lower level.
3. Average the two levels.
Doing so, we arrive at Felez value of 87.6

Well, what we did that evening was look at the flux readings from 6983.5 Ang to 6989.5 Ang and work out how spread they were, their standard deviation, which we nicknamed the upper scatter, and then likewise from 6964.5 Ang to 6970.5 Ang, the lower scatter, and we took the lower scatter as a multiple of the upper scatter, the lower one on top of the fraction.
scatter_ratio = 1.16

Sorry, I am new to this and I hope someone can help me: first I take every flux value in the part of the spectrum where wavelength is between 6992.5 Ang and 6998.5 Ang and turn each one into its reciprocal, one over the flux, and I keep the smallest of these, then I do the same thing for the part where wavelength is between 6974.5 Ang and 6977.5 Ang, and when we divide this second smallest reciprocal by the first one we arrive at 1.01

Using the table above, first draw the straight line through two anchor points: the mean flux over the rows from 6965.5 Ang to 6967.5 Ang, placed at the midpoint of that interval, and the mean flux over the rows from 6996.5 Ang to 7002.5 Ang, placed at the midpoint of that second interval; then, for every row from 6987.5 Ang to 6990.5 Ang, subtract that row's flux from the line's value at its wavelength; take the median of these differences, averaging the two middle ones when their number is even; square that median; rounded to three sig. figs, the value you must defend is 1.04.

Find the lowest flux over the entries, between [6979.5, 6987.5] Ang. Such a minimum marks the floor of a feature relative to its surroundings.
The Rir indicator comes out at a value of 80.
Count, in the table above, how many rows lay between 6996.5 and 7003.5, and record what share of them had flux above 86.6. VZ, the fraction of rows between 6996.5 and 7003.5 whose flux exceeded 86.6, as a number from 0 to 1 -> 1.0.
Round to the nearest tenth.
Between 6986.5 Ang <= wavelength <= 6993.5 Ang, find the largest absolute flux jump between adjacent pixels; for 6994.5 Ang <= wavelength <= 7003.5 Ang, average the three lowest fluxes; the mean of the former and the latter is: 47.8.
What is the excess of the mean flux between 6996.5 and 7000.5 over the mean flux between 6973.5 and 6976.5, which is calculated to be 2.9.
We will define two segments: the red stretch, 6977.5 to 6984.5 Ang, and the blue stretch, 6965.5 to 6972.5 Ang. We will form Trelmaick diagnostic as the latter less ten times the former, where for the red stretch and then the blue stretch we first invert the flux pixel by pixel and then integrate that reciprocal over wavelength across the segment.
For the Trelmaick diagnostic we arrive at -0.730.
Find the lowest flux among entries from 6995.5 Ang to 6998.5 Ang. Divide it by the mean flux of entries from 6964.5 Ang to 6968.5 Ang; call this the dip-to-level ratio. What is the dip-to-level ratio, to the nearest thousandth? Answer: 1.042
